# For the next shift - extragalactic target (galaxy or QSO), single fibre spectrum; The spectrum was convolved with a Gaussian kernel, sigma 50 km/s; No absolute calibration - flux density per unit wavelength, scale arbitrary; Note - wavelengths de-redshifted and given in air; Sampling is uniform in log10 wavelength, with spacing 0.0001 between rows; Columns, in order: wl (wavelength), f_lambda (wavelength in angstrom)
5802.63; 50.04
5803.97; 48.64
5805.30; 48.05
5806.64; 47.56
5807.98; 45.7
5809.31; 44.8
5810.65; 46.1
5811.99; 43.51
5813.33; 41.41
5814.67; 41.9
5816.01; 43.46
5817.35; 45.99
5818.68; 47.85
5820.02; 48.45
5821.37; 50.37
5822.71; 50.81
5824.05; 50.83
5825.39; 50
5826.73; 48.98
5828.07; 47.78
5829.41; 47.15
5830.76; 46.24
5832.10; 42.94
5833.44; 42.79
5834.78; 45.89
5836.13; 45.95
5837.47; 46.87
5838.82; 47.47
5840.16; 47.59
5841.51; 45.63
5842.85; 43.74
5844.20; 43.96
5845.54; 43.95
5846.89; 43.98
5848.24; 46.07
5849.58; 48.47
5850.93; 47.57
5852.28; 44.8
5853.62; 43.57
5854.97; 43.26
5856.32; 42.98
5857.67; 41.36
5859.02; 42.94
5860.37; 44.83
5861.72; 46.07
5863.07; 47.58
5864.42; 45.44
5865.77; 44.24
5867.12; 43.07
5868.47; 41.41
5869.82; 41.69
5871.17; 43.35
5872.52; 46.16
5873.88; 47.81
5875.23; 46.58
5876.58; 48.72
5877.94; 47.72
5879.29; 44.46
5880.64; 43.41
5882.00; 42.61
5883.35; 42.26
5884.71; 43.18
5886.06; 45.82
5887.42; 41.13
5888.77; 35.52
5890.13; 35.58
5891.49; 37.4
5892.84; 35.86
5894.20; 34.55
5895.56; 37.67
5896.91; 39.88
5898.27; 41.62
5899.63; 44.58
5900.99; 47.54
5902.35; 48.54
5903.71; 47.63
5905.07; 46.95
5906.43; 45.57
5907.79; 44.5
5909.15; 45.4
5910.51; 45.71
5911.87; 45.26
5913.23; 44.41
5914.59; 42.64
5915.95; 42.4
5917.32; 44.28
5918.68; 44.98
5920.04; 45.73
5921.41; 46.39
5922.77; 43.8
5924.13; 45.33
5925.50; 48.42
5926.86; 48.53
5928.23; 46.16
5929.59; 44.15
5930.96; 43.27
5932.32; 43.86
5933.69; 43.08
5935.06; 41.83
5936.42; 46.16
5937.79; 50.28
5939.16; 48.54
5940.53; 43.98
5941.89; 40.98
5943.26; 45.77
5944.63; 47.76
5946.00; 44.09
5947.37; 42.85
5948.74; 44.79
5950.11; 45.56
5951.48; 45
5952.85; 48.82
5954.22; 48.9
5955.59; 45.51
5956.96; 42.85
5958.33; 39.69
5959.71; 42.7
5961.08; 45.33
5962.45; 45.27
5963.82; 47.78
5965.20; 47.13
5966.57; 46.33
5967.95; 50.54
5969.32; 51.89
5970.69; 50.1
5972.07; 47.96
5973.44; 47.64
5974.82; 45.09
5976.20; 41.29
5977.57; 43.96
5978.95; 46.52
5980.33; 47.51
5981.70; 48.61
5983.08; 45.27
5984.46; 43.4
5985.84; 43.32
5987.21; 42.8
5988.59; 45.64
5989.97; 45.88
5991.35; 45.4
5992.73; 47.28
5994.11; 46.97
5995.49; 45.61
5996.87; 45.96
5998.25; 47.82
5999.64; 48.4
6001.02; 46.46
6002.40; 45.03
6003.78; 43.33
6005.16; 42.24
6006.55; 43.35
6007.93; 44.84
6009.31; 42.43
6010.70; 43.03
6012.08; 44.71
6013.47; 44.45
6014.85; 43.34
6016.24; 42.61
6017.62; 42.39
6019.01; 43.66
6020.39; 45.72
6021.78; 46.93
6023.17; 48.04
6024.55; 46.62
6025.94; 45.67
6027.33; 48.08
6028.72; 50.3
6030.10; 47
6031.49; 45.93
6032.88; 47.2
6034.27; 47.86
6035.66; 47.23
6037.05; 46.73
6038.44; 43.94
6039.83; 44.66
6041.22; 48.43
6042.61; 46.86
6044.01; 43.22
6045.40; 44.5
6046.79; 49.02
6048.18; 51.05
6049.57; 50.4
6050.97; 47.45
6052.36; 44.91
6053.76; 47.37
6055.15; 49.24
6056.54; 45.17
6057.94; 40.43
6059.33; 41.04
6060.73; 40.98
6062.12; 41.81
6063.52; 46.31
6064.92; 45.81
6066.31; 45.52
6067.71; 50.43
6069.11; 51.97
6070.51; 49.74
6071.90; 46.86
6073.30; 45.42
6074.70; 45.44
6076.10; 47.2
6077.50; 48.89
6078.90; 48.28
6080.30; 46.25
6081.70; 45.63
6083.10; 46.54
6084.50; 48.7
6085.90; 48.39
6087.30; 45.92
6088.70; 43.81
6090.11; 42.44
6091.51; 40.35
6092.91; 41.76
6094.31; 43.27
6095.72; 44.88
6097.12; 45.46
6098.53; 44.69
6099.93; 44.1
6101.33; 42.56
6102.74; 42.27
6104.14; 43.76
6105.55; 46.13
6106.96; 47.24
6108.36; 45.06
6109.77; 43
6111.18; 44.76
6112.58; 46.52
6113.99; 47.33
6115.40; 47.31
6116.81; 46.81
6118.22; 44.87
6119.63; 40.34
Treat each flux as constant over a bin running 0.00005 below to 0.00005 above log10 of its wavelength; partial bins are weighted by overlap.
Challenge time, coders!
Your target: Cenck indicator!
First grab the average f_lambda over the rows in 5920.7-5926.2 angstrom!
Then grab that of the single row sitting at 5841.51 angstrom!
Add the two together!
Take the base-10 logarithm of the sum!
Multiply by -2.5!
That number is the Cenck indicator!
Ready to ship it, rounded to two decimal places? -4.90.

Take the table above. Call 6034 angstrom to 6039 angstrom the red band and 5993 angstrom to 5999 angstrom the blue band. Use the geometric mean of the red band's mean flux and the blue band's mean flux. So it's 46.5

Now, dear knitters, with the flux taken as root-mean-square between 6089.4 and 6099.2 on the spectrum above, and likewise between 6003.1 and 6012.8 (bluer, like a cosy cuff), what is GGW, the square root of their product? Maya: 43.4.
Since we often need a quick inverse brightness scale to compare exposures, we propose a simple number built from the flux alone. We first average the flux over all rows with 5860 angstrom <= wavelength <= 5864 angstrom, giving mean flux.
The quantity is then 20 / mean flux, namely 0.433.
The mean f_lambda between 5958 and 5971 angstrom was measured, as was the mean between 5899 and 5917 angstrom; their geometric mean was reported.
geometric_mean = 46.1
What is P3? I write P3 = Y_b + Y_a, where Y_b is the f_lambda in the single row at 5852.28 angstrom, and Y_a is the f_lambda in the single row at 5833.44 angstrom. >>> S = 88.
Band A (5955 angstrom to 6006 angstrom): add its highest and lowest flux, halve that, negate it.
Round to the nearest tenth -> -45.8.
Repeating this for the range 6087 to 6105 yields -43.1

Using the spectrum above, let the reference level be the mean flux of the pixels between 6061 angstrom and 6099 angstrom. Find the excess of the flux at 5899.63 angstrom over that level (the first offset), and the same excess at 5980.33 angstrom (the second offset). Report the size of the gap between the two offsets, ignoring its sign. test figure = 2.9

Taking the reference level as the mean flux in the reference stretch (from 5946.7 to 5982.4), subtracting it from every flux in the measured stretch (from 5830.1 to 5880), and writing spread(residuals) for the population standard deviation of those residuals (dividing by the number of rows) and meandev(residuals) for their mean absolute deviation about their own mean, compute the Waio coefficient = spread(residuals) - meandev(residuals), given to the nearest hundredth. 0.26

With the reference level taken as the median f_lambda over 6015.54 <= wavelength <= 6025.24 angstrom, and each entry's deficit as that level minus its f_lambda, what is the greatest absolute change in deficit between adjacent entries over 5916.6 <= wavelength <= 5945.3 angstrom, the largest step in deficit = 4.8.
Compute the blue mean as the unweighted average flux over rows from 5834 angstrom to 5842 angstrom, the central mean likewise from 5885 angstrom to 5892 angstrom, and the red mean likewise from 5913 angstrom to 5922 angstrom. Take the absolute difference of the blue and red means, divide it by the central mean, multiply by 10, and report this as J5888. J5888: 0.55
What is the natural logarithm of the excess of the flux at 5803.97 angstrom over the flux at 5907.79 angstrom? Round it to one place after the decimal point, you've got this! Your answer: 1.4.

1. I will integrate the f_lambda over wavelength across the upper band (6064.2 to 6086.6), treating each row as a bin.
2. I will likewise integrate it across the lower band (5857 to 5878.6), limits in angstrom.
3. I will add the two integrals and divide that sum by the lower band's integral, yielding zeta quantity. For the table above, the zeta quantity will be 2.10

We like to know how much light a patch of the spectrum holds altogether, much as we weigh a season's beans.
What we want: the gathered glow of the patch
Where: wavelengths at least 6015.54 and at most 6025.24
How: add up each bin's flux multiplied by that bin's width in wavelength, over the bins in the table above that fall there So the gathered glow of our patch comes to 438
